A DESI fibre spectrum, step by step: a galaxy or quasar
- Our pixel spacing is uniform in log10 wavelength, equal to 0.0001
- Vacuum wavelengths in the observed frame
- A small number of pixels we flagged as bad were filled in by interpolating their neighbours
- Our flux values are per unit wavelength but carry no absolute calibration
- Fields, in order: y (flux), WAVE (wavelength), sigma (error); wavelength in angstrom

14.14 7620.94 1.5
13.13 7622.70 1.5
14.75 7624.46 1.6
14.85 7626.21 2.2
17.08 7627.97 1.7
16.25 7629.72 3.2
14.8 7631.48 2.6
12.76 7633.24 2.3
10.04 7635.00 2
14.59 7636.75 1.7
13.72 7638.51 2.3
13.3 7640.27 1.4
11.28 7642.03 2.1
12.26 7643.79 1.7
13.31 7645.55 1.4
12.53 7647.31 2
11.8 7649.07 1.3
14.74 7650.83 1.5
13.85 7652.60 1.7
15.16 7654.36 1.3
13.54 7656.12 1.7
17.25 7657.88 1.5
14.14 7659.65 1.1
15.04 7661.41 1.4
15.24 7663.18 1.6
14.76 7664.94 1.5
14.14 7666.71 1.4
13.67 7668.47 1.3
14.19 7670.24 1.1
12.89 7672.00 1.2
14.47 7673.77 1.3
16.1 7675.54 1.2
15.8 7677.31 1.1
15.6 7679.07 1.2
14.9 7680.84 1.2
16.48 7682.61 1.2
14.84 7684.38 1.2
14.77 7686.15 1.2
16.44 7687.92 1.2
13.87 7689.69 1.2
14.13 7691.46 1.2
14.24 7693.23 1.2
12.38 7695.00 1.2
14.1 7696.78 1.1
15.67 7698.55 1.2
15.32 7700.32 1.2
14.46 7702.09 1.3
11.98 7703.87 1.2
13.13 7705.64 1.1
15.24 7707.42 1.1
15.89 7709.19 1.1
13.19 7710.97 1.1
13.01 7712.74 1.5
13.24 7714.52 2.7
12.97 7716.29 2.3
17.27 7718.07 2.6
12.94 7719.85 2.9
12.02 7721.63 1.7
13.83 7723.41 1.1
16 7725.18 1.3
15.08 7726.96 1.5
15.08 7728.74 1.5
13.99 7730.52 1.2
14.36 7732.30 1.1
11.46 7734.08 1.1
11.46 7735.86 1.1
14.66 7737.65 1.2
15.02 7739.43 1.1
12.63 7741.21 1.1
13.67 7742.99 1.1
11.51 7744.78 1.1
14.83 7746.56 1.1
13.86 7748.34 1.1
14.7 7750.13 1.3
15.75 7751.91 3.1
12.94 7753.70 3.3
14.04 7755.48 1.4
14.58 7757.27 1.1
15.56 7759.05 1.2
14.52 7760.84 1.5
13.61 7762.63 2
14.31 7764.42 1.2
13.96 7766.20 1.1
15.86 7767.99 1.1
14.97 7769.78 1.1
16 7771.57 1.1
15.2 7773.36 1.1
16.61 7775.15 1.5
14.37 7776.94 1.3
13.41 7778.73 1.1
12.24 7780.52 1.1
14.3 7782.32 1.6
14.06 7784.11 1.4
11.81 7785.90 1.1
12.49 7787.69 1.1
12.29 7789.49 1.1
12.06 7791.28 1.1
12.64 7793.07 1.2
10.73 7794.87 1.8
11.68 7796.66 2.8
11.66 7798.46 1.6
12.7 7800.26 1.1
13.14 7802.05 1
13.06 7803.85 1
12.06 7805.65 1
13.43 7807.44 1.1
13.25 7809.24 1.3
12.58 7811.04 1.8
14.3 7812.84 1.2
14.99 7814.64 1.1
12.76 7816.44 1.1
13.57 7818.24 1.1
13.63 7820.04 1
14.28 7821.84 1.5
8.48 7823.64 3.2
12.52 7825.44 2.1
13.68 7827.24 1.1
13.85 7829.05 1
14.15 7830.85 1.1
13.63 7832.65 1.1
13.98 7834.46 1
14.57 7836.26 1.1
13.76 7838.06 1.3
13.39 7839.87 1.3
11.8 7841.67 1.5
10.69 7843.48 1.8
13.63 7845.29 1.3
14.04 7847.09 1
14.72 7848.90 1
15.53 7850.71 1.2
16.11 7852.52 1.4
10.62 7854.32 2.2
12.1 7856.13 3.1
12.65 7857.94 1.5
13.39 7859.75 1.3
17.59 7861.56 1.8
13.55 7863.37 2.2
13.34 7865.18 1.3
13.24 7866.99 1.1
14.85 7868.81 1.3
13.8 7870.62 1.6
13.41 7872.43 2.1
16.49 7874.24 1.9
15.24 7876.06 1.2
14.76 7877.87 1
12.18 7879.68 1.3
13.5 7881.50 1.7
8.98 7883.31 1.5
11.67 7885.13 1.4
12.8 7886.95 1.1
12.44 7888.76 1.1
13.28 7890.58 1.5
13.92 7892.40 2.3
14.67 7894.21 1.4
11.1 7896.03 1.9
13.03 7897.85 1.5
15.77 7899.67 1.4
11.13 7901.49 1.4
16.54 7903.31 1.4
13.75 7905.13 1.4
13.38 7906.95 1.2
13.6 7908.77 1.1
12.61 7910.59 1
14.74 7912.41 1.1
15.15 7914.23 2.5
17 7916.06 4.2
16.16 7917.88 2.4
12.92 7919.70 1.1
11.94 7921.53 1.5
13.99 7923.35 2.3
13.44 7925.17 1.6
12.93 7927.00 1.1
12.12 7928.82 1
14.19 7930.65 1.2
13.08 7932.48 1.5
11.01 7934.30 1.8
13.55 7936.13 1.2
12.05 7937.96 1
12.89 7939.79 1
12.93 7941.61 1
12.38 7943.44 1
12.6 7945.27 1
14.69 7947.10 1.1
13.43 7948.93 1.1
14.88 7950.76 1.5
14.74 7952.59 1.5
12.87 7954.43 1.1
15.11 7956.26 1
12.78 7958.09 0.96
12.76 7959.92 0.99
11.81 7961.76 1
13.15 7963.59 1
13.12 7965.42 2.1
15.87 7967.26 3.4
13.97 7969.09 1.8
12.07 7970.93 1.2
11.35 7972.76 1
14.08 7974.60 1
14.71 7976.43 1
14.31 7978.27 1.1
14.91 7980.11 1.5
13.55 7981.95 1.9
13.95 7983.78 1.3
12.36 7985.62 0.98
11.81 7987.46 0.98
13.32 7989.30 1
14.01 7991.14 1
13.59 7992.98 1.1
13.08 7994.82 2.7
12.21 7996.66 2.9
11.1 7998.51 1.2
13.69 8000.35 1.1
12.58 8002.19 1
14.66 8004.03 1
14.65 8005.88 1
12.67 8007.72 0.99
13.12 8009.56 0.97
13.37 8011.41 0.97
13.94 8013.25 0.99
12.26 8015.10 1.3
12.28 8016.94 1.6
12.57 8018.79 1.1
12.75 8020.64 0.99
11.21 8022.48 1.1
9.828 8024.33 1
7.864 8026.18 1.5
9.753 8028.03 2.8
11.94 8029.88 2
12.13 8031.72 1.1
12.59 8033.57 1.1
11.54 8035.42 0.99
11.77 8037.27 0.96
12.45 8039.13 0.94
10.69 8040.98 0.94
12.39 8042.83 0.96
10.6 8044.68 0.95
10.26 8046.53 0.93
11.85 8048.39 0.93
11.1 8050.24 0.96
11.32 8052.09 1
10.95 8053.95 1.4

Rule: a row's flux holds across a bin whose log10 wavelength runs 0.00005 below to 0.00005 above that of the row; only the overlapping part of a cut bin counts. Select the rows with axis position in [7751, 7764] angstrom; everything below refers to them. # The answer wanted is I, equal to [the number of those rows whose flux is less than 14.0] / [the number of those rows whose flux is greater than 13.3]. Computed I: 0.33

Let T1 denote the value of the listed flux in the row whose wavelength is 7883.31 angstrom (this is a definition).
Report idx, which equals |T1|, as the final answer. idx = 9.0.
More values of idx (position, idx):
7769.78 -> 15.0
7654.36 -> 15.2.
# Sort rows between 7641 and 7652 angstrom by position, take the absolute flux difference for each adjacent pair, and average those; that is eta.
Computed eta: 1.3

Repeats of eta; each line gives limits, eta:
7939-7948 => 0.7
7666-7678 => 1.0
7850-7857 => 2.5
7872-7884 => 2.2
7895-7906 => 3.5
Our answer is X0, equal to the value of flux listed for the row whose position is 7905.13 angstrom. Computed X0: 13.75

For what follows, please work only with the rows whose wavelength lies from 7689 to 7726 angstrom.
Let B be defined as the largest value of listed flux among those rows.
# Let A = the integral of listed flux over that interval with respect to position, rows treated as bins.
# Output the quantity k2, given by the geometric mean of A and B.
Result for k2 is 94.7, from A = 520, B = 17.27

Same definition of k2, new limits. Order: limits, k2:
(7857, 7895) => 95.4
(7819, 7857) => 90.2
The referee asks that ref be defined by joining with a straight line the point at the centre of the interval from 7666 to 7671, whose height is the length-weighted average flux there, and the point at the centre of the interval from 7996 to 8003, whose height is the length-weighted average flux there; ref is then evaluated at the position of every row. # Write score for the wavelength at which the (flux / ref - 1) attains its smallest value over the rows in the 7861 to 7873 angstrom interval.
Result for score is 7866.99 angstrom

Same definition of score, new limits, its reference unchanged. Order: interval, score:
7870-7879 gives 7872.43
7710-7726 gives 7721.63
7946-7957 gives 7954.43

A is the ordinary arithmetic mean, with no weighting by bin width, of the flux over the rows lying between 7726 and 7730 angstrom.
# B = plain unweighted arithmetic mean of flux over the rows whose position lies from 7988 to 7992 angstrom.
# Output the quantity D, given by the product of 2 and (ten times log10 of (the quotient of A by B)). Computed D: 0.9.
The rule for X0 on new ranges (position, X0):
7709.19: 15.89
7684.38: 14.84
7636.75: 14.59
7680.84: 14.9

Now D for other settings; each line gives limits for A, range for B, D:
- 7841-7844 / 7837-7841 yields -1.6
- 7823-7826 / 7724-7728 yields -3.4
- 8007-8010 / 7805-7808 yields 0.1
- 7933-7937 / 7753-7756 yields -0.8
